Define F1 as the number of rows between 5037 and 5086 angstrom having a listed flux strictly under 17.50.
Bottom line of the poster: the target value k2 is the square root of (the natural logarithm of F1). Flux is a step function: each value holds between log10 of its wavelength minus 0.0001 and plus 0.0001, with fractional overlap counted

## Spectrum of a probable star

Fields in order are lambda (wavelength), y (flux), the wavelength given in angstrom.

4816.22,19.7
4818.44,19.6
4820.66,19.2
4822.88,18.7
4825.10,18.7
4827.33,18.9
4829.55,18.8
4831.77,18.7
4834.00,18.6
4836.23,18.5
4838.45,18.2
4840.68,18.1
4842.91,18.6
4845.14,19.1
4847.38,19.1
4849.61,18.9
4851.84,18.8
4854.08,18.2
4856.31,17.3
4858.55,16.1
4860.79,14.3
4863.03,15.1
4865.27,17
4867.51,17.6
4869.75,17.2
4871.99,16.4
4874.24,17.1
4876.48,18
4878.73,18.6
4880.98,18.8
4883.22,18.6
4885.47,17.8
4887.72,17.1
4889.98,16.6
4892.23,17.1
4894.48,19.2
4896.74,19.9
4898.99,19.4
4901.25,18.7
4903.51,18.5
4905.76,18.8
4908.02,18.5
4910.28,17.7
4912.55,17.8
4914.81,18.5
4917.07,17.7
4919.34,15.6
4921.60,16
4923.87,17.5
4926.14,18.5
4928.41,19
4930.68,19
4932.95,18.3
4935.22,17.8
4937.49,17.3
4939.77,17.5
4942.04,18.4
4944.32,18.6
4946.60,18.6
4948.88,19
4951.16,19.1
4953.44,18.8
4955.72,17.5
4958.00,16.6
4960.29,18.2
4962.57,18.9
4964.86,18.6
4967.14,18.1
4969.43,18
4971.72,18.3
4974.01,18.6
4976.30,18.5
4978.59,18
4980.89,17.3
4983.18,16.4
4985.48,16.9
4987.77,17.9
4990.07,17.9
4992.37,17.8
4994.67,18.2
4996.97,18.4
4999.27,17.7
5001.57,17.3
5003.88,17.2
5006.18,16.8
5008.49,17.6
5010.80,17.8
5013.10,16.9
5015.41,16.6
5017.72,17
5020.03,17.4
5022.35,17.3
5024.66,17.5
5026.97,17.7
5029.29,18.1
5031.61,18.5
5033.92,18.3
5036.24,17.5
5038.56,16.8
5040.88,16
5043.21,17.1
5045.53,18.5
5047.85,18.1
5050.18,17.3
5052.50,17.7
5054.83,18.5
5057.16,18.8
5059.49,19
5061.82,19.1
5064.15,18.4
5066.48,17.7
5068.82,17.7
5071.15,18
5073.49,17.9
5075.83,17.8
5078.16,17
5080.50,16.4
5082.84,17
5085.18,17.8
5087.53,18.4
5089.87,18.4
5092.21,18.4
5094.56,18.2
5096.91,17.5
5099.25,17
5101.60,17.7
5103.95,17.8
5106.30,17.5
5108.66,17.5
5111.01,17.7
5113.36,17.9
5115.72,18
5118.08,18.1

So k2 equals 1.39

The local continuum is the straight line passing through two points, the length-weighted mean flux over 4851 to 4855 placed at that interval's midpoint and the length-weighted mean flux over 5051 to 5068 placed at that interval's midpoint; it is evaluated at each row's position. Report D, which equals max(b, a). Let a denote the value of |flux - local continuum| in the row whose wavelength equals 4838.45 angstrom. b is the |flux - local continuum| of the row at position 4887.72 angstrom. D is 1.4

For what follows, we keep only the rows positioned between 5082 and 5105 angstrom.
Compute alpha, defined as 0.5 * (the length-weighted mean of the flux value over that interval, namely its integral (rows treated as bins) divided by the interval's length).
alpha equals 8.92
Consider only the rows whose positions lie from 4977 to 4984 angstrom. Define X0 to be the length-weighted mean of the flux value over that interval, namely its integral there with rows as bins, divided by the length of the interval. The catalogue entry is 17.4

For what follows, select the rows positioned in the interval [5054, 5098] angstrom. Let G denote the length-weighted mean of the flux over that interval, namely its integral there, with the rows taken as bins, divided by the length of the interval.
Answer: 18.0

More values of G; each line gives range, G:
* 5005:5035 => 17.5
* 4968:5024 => 17.6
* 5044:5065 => 18.4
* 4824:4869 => 17.9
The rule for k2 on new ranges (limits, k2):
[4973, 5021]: 1.52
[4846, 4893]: 1.55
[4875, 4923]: 1.27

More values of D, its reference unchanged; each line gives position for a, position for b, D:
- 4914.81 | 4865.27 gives 1.5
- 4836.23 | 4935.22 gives 0.6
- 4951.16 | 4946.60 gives 0.7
